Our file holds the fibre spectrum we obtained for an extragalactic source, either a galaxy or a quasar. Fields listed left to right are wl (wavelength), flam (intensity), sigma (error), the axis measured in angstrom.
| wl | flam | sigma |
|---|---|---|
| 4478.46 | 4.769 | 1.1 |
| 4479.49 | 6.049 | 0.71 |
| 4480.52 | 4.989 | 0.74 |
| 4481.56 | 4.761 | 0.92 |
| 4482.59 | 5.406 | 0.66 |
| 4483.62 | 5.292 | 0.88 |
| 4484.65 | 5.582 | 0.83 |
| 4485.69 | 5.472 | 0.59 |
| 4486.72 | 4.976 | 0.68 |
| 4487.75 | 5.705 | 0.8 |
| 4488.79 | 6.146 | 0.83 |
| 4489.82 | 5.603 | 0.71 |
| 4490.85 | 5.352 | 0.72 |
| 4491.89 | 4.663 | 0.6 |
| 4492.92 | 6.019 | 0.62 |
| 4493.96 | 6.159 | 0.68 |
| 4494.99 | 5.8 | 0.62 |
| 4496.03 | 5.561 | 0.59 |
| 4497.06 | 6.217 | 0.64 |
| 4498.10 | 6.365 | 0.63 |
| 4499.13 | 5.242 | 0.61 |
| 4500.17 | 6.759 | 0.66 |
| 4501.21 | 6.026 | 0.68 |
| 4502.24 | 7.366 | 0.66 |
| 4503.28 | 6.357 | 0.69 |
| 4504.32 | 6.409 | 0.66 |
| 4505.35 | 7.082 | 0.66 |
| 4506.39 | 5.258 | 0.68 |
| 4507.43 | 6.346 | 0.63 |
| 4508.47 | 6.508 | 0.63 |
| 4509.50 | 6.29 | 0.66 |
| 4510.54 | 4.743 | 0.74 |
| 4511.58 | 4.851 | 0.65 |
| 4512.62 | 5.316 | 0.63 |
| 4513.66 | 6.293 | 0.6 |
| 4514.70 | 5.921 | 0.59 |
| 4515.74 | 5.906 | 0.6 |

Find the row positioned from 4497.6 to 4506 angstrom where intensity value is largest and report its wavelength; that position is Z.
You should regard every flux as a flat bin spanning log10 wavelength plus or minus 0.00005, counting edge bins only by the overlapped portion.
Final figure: 4502.24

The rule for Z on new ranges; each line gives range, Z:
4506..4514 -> 4508.47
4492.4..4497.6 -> 4497.06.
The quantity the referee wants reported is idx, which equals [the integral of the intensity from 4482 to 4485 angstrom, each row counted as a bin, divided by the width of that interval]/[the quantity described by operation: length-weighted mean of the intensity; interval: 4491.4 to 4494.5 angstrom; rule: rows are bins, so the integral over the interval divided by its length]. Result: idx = 0.96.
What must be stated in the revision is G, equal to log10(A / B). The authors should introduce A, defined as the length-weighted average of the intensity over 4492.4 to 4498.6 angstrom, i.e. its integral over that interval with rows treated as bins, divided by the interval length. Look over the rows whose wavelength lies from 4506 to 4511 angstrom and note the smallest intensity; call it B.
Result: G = 0.103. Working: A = 6.0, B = 4.743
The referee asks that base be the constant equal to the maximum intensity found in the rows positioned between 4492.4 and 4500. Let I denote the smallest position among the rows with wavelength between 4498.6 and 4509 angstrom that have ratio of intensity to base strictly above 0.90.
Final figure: 4500.17 angstrom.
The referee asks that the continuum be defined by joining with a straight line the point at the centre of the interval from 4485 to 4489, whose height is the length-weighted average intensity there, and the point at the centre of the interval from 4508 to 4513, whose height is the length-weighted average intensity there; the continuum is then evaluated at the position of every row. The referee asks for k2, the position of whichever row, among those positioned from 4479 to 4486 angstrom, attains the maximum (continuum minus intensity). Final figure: 4481.56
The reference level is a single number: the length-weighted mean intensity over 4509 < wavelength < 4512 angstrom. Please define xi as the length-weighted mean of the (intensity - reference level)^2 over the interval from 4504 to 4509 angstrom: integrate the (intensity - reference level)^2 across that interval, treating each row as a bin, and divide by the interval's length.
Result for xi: 1.4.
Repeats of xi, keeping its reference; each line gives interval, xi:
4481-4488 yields 0.1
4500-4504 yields 2.0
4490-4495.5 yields 0.4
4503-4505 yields 1.4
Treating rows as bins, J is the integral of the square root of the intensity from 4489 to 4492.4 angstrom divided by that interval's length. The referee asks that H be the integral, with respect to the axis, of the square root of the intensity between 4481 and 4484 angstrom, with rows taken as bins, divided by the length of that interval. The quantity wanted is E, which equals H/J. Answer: 0.98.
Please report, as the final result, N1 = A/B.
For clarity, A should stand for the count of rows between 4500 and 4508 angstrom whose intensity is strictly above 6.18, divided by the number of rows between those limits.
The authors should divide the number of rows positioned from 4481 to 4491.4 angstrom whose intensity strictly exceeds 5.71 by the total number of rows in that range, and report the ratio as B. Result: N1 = 7.5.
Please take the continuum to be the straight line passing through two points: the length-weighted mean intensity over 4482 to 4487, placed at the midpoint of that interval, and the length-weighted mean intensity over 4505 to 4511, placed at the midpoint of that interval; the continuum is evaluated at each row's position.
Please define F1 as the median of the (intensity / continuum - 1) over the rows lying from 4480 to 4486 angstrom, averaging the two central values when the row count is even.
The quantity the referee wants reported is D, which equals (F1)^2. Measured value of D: 0.0000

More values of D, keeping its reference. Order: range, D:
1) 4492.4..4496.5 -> 0.0026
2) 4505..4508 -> 0.0032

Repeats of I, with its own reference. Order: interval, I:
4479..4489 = 4479.49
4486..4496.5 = 4488.79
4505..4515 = 4505.35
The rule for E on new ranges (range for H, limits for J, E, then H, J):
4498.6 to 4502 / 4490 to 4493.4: 1.07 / 2.47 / 2.31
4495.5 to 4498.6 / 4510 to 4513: 1.10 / 2.45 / 2.22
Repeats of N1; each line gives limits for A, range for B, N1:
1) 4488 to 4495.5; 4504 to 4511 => 0.0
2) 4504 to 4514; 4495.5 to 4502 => 0.9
